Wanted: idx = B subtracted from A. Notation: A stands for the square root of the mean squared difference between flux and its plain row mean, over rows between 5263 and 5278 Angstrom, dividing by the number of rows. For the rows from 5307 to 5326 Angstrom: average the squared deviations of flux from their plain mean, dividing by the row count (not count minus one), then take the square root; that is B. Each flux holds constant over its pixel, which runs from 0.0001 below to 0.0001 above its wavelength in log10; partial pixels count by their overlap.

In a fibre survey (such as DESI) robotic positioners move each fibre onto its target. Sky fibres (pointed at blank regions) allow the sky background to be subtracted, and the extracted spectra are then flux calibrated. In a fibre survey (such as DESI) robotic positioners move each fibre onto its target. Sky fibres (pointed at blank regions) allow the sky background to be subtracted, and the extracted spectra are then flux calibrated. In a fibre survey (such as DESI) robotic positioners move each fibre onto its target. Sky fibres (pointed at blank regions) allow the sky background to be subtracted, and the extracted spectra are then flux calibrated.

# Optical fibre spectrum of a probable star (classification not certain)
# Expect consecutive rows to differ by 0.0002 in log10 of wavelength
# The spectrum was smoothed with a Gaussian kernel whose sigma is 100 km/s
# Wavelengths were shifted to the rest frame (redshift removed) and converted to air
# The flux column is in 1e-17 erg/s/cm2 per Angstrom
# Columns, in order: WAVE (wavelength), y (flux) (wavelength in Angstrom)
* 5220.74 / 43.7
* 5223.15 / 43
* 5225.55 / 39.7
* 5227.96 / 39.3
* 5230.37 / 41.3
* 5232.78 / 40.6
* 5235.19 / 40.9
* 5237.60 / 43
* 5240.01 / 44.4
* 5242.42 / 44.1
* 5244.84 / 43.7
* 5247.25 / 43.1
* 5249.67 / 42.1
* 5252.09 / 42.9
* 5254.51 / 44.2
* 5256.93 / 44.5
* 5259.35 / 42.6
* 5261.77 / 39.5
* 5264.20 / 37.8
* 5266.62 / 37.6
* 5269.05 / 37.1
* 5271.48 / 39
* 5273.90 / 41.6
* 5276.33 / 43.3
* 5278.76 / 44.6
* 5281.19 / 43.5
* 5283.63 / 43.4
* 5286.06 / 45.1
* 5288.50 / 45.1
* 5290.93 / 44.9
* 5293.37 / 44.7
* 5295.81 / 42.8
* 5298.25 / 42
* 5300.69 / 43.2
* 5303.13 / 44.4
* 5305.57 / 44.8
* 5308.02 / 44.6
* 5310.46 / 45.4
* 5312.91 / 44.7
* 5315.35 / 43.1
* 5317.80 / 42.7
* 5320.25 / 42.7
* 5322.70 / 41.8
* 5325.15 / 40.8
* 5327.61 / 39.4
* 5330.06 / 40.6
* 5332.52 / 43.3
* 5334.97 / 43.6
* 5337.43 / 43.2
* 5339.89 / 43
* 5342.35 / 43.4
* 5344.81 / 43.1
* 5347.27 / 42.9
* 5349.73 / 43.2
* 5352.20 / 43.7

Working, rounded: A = 2.3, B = 1.5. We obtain 0.8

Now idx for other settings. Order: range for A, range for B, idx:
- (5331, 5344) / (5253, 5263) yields -1.8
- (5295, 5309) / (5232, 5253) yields -0.2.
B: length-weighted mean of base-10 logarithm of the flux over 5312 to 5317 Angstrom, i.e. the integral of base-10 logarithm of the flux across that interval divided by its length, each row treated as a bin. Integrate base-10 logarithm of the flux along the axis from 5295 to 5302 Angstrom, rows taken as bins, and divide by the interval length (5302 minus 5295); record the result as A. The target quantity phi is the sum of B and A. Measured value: 3.27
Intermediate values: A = 1.631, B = 1.64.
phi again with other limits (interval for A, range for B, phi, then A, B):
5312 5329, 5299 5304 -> 3.26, 1.624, 1.64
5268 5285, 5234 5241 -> 3.25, 1.621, 1.63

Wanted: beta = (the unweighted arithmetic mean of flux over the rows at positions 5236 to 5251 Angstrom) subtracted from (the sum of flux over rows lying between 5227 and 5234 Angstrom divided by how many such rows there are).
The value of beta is -3.0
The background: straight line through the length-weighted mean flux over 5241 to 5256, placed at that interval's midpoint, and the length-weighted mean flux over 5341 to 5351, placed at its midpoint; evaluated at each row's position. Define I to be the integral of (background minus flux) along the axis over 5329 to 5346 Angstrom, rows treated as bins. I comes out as 4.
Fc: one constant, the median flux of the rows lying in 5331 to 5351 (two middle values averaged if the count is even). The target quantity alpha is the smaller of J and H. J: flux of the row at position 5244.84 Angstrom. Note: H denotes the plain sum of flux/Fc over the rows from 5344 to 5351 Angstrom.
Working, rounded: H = 2.99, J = 43.7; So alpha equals 2.99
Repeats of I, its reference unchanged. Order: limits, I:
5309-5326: 2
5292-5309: -9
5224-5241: 36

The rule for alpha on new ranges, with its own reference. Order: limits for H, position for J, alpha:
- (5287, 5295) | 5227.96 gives 3.12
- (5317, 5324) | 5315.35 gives 2.94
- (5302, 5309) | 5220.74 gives 3.10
